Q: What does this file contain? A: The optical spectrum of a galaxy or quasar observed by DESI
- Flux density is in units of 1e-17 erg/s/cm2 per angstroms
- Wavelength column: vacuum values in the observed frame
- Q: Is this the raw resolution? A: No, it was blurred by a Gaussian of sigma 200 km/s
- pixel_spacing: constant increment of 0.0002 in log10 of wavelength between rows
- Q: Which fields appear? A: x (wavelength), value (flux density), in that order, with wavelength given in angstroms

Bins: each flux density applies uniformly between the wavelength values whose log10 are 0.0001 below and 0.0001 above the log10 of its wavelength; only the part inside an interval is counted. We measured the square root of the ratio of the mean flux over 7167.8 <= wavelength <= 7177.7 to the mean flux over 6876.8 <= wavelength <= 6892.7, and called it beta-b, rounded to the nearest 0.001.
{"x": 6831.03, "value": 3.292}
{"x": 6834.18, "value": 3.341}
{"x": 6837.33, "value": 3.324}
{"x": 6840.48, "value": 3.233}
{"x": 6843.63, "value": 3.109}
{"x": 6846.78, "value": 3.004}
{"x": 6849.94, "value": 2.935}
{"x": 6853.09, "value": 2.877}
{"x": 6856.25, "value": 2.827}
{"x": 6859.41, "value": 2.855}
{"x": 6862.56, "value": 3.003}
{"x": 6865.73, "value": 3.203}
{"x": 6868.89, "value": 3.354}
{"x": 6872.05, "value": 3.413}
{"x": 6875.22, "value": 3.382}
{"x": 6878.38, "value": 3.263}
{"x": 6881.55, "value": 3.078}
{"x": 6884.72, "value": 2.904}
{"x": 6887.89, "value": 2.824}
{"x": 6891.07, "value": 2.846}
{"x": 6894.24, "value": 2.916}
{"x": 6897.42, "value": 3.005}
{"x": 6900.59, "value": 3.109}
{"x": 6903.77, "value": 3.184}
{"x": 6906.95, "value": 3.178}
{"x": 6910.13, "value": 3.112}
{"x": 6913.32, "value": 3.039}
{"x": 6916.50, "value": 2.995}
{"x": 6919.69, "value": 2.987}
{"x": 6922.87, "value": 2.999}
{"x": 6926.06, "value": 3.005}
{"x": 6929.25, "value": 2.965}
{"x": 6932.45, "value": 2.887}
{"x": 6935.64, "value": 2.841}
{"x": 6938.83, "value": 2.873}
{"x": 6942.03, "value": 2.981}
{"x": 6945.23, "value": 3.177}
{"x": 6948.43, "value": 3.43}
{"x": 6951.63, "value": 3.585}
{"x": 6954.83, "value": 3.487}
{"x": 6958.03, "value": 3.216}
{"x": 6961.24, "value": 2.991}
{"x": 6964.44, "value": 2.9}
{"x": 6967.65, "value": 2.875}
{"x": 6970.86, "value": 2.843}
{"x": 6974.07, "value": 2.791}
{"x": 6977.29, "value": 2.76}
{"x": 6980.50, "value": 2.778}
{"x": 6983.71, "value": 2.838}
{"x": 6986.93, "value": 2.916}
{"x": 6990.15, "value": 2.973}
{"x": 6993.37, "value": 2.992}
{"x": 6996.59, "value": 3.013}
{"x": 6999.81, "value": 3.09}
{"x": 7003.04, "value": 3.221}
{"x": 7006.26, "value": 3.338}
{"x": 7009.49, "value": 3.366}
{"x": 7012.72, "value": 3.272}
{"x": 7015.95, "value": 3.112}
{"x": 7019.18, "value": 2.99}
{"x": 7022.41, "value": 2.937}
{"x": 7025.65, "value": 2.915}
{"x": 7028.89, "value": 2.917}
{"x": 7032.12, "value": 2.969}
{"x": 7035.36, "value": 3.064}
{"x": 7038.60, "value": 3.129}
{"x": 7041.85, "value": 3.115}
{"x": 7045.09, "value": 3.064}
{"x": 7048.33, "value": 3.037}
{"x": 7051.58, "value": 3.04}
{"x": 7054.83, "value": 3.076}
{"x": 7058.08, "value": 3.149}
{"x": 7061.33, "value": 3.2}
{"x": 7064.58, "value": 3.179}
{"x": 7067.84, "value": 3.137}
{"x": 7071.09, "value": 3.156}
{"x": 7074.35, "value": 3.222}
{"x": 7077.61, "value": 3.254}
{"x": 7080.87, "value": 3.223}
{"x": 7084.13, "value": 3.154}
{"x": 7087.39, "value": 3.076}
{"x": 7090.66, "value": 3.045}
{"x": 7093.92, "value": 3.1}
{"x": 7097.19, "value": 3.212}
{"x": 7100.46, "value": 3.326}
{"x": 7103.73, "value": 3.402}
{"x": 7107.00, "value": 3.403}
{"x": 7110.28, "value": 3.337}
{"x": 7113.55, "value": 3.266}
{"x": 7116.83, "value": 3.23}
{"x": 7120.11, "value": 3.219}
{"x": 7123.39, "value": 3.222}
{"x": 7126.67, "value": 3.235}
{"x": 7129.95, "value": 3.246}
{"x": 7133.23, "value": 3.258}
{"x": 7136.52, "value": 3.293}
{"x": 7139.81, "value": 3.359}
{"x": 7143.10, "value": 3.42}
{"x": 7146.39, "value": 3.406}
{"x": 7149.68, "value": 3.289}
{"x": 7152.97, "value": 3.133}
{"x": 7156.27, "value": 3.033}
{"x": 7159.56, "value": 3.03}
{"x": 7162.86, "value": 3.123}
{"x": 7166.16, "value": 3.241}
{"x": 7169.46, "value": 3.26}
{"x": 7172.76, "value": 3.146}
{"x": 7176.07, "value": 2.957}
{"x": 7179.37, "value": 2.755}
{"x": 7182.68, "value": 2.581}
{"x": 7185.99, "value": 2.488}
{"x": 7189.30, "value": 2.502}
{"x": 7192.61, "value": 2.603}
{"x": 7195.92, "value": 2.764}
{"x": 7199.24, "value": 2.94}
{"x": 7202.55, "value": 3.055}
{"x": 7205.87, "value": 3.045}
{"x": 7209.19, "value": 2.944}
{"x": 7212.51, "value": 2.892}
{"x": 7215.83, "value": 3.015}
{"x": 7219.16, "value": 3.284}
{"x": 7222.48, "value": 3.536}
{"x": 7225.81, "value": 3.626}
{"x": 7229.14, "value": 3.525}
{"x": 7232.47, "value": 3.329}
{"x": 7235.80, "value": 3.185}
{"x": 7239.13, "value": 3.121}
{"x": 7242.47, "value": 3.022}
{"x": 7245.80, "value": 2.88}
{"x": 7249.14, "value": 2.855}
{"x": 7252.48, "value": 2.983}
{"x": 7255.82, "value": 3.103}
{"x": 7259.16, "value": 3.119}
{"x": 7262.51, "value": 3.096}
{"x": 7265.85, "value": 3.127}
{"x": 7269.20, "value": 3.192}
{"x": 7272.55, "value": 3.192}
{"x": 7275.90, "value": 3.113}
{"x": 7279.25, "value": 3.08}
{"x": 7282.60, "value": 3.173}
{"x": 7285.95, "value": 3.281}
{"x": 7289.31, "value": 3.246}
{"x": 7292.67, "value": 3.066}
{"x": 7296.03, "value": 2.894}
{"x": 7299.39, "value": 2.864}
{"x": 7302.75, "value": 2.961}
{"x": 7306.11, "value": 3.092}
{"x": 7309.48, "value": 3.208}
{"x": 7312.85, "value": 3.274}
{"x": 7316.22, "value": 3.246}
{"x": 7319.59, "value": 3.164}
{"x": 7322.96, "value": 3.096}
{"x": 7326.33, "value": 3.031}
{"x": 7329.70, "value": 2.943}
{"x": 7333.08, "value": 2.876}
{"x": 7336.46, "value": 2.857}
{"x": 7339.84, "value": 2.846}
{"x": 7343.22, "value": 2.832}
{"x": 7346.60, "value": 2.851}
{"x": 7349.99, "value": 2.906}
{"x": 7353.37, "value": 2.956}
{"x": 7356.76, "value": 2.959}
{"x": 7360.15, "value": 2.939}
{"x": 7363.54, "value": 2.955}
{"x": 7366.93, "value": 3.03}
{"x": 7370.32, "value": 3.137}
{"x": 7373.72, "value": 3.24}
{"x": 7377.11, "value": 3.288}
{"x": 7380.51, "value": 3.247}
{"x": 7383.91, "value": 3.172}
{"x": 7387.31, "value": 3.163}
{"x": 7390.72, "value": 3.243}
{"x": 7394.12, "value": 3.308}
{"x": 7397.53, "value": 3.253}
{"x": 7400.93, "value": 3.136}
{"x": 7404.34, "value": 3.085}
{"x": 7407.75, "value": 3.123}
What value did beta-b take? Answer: 1.023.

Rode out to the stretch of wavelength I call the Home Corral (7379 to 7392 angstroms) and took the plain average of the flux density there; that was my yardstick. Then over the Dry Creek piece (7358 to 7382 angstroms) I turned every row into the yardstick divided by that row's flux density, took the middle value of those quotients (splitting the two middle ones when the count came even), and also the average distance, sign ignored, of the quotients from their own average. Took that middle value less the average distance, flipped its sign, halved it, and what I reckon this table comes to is -0.490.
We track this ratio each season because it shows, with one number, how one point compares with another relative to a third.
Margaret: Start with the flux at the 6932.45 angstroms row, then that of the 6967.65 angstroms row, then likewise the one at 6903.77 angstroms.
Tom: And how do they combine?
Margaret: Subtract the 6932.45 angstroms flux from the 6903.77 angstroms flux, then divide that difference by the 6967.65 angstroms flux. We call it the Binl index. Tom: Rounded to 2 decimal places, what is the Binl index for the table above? 0.10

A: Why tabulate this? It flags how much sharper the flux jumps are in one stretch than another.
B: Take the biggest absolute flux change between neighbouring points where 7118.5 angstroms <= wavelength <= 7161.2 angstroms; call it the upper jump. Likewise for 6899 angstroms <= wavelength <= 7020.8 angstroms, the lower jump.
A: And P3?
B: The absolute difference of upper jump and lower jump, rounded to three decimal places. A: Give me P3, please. 0.115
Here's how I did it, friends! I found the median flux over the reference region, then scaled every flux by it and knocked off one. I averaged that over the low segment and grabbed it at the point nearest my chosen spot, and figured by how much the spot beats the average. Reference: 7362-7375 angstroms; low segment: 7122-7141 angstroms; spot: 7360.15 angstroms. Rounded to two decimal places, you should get -0.11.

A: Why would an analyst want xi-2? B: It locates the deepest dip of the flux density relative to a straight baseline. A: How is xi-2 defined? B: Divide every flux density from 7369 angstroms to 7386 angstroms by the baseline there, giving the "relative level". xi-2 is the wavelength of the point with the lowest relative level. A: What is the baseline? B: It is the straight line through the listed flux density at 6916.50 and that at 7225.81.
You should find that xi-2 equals 7370.32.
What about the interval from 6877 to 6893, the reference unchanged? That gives 6887.89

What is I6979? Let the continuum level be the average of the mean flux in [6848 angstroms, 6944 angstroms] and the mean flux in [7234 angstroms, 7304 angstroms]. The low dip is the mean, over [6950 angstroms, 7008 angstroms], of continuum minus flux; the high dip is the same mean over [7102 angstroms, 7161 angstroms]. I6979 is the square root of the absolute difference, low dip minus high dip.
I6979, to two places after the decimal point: 0.48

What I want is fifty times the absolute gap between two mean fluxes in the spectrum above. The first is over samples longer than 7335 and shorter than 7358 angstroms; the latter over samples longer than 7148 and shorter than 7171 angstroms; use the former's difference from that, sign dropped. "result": 14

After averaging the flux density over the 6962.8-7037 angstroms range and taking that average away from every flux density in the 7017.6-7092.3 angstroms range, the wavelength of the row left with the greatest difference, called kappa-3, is 7077.61 angstroms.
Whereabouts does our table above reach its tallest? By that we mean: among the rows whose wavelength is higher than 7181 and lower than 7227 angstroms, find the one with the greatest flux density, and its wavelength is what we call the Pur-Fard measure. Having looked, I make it 7225.81 angstroms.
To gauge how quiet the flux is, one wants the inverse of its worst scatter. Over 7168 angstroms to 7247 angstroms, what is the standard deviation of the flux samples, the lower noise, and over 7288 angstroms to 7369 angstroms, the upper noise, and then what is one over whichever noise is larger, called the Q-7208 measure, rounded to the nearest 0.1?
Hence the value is 3.2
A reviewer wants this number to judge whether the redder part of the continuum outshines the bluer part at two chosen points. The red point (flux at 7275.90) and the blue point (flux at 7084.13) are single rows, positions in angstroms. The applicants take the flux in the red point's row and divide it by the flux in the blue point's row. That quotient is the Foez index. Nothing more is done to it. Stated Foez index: 0.99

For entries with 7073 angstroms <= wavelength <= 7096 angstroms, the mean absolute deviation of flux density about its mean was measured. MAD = 0.07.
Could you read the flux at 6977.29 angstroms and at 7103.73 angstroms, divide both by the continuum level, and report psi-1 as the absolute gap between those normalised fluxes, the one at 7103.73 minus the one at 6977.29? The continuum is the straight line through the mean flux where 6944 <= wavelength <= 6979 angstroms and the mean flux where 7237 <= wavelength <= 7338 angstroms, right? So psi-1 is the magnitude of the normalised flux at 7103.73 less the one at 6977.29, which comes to 0.21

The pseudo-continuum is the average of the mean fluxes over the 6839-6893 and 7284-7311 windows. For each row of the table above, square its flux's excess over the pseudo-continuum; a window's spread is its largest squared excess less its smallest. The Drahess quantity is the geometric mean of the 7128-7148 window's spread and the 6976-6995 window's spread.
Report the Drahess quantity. 0.0908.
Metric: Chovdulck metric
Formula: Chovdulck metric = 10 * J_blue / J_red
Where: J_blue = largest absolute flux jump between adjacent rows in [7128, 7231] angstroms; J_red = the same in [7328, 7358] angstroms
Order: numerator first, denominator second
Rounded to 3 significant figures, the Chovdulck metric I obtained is 40.1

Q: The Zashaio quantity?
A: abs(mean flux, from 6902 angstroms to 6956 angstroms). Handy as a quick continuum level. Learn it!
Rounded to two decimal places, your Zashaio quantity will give 3.10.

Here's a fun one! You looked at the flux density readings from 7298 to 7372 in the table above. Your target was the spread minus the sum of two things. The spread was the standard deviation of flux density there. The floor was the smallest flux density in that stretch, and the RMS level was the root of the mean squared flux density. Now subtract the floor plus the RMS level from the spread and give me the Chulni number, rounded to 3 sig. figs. -5.70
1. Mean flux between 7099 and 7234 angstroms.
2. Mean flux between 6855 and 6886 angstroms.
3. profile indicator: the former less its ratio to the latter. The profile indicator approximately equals 2.14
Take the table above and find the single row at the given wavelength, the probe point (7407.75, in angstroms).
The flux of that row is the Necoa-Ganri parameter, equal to 3.123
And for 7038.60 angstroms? 3.129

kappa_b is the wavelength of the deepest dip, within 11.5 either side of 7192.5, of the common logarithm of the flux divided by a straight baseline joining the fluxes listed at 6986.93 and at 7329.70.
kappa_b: 7185.99 angstroms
